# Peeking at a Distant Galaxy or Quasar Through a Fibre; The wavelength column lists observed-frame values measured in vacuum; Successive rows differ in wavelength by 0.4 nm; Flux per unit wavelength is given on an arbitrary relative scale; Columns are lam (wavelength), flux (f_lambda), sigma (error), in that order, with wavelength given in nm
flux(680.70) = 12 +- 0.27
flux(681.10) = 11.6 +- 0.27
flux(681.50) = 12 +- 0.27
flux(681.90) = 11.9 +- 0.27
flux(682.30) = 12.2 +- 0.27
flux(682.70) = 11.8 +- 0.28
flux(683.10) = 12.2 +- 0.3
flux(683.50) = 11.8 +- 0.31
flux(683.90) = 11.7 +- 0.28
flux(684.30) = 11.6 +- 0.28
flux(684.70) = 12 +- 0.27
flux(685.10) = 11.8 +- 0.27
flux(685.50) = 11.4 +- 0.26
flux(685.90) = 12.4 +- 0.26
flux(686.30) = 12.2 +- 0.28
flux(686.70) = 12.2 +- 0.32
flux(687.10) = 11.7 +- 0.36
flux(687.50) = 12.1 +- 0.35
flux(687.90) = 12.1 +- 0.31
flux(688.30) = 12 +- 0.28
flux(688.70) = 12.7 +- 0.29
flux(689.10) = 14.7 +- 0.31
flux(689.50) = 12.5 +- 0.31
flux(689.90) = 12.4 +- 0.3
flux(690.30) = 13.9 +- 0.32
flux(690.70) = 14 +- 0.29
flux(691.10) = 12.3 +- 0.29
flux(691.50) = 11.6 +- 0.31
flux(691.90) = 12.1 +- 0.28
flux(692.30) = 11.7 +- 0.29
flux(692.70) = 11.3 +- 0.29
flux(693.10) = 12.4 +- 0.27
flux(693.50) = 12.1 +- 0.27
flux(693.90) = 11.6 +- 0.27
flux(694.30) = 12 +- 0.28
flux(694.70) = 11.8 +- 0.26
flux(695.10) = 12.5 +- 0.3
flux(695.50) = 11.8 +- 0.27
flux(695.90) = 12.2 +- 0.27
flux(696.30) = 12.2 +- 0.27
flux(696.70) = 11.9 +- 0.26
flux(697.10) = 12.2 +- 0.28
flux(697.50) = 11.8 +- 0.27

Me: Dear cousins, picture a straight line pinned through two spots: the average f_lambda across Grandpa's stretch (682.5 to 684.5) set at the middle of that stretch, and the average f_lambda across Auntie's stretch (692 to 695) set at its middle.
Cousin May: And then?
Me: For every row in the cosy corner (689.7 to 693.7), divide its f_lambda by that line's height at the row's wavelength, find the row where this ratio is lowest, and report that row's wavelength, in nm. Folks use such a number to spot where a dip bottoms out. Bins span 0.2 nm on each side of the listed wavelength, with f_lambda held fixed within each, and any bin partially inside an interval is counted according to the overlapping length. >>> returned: 692.70 nm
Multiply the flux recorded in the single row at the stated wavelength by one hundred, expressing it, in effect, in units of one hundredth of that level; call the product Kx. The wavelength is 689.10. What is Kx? 1470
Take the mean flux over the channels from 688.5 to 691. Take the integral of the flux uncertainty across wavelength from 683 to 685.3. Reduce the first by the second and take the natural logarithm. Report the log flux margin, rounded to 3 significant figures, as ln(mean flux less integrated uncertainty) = 2.54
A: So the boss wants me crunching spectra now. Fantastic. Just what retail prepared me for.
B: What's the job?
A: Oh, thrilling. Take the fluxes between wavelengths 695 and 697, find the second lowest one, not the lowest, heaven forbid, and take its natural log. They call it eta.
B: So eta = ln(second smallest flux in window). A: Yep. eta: 2.48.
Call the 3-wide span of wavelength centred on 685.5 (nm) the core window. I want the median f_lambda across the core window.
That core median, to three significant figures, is 12.0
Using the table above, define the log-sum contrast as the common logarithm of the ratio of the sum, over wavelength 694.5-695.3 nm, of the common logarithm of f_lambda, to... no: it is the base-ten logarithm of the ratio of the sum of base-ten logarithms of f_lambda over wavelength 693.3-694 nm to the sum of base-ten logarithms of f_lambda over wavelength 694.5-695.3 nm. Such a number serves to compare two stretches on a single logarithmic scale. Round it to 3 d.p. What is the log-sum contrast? -0.004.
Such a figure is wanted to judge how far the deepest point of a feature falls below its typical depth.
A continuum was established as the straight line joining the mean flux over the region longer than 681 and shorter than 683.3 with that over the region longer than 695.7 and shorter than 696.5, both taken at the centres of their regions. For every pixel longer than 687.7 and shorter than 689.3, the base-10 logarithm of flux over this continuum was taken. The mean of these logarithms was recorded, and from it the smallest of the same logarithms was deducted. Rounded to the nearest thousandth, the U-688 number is 0.029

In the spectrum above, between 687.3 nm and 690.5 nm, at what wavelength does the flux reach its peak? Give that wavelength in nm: 689.10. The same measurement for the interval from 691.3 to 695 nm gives 693.10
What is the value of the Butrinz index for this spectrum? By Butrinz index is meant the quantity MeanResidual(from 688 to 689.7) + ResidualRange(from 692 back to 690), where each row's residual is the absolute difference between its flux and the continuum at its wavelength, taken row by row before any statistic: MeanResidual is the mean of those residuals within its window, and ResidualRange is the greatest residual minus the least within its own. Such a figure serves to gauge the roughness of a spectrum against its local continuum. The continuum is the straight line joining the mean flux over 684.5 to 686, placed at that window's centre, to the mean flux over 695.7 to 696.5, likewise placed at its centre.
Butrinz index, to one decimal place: 2.9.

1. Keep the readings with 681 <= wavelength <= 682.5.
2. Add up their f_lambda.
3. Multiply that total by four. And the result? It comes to 191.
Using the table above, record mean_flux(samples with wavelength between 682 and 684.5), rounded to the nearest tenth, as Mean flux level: 11.9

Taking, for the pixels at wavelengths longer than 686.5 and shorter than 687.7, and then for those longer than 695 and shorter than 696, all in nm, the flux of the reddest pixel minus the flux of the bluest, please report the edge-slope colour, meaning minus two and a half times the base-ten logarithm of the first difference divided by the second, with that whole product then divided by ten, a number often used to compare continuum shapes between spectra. 0.12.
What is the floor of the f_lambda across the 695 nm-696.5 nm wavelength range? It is 11.8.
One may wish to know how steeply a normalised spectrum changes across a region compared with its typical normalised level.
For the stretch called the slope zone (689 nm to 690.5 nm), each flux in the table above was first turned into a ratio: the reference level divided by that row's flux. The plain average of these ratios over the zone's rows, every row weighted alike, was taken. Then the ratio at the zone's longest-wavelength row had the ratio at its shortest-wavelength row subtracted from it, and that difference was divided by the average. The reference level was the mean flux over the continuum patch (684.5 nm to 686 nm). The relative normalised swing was 0.052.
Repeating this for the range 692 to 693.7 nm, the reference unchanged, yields -0.034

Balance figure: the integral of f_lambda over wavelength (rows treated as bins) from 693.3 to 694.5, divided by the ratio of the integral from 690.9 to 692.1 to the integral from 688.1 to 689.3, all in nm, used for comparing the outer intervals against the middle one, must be 15.6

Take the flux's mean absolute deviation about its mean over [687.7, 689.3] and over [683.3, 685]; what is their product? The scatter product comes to 0.11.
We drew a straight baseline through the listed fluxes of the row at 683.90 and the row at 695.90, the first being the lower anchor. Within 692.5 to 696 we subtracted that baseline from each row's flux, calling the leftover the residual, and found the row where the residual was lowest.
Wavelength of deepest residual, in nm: 692.70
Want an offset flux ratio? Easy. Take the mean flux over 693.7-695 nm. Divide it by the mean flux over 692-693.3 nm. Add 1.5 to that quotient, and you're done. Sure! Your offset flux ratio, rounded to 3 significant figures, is 2.50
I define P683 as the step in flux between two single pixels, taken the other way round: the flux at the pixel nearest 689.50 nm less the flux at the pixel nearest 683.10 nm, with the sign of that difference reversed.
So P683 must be -0.3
